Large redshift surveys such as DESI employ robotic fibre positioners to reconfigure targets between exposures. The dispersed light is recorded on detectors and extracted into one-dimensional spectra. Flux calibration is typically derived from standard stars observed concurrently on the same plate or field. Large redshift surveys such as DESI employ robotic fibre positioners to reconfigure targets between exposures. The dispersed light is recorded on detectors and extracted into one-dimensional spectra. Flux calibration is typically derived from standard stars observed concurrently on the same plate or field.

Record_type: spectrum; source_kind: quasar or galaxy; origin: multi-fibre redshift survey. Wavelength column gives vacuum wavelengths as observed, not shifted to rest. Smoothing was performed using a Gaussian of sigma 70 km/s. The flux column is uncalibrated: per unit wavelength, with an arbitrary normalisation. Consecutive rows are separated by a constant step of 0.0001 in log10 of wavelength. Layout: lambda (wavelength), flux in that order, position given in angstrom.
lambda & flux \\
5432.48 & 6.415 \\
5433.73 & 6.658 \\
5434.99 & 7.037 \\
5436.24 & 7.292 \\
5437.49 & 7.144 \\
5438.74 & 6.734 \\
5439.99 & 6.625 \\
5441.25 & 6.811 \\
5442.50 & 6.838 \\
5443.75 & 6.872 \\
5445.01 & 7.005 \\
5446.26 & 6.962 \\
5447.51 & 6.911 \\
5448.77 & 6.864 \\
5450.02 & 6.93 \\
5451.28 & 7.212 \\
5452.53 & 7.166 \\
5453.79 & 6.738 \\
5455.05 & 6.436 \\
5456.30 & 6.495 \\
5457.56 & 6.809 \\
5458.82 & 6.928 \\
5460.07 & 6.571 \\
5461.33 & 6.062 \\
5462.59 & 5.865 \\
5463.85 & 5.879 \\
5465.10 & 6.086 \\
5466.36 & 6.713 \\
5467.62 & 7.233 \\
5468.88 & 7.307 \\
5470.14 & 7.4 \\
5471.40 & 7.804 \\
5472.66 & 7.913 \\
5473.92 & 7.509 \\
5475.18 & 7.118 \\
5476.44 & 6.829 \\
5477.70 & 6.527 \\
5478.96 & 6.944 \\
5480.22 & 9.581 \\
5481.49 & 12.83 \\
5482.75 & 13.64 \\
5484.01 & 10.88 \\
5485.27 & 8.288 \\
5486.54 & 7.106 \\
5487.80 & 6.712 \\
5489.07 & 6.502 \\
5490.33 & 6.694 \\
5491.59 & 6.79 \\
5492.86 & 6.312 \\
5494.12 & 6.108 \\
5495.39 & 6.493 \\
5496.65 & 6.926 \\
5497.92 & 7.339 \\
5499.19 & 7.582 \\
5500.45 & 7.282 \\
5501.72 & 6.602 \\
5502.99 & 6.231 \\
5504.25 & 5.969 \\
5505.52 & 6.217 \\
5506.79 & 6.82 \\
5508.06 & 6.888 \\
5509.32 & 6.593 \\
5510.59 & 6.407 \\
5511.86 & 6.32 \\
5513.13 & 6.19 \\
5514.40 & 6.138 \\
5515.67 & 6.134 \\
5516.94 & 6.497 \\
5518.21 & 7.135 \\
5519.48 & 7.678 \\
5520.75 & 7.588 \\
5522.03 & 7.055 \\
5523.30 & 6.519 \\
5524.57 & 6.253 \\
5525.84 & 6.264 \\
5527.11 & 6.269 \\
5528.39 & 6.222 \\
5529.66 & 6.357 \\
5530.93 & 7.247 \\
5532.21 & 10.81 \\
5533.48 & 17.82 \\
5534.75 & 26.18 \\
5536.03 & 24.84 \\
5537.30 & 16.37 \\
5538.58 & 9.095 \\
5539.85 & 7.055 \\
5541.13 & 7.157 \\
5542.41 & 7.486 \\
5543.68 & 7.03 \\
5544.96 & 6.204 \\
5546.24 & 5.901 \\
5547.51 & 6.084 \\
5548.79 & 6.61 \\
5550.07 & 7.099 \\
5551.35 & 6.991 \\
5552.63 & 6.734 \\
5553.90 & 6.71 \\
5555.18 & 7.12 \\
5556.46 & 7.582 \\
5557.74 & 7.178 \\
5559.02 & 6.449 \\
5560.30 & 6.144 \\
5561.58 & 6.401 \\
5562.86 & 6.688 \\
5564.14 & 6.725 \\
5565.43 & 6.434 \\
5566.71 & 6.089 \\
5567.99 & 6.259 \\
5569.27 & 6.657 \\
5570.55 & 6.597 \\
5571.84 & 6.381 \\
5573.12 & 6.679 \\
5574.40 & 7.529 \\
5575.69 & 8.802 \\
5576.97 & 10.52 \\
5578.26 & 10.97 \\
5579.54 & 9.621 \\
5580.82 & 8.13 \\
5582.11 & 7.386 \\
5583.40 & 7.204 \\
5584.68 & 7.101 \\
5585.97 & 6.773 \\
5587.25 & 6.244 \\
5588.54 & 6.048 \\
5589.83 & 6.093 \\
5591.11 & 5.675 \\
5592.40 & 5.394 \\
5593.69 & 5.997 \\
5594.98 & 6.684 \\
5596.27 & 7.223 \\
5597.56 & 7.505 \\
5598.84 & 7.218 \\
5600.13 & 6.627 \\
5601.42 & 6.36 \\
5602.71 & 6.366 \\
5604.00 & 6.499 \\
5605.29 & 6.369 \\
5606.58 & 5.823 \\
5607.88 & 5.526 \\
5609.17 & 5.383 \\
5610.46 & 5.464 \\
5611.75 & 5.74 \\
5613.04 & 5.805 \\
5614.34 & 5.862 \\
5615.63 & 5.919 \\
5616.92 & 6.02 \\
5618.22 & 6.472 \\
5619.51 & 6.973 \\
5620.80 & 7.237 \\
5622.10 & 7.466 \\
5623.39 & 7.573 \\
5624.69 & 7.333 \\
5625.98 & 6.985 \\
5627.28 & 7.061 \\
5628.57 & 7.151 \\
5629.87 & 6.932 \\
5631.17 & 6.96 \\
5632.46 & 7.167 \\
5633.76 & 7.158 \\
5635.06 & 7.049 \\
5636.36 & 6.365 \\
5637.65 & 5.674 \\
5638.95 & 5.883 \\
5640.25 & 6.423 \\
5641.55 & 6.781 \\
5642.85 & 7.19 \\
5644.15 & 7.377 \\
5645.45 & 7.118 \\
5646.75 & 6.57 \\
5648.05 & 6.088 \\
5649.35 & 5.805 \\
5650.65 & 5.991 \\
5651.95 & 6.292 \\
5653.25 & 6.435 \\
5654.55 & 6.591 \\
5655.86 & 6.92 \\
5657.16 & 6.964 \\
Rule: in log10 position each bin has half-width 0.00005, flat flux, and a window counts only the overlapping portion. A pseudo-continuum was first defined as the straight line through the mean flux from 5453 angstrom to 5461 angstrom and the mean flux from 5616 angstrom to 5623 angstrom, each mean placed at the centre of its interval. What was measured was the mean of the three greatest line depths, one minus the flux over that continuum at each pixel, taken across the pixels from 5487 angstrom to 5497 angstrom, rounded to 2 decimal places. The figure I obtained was 0.06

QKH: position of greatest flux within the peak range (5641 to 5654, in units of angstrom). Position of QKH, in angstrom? 5644.15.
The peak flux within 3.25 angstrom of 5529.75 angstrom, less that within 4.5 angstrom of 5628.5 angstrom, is 3.5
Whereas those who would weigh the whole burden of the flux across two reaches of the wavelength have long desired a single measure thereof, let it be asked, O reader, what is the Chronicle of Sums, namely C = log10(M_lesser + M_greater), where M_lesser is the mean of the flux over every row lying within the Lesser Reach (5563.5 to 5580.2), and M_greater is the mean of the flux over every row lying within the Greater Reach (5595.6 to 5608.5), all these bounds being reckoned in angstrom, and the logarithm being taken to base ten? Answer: 1.15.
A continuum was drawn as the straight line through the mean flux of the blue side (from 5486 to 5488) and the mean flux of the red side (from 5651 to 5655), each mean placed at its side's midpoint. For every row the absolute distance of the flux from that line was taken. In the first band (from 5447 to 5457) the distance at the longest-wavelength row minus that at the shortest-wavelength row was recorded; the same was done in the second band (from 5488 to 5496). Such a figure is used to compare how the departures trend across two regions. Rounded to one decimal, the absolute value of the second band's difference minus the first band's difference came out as 0.4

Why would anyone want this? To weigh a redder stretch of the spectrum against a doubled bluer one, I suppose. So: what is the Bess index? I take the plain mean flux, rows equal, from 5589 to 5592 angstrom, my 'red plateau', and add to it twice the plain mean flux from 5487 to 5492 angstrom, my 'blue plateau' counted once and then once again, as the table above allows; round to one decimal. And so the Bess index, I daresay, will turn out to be 19.2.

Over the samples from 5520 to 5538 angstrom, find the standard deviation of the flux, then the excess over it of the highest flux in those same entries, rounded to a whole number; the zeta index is 19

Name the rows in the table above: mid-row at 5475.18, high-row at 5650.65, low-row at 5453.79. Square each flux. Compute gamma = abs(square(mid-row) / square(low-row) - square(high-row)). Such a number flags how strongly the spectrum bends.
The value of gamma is 34.8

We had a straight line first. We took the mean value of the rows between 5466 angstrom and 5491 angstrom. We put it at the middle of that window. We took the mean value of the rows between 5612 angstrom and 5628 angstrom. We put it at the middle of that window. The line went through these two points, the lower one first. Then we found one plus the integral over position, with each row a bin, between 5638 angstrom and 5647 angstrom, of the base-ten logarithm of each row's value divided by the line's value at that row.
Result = 1.14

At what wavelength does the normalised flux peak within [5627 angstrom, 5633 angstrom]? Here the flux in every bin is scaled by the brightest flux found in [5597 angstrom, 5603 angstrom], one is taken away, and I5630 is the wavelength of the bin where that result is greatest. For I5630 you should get 5632.46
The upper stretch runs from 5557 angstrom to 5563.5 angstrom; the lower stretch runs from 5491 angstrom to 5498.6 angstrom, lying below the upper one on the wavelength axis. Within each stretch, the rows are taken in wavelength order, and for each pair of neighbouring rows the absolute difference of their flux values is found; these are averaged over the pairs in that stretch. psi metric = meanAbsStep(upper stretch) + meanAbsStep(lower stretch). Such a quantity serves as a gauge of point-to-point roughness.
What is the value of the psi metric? 0.78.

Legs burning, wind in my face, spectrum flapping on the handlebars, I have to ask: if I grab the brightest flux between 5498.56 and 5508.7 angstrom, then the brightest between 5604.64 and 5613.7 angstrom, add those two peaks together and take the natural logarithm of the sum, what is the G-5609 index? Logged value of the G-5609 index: 2.64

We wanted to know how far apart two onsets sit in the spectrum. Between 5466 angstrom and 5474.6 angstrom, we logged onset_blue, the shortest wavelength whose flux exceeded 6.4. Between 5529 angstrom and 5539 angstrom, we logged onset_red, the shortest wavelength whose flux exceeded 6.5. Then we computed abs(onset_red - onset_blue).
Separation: 64.6 angstrom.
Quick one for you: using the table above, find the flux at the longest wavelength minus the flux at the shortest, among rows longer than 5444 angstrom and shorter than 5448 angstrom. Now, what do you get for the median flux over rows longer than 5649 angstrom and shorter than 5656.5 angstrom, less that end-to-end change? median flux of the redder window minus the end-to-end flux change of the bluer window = 6.5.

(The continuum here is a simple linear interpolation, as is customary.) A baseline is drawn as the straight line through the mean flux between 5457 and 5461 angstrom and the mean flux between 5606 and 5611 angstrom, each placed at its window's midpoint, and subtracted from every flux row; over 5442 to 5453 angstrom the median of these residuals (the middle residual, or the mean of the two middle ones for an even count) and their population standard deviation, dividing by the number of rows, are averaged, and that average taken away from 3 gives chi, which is 2.9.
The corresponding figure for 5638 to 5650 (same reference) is 2.1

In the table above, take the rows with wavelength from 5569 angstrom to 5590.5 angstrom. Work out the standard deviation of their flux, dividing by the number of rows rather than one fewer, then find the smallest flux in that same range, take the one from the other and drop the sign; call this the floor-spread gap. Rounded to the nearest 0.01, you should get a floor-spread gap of 4.56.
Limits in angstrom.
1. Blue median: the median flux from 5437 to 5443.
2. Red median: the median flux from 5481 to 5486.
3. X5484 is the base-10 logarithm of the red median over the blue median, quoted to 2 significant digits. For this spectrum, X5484 0.24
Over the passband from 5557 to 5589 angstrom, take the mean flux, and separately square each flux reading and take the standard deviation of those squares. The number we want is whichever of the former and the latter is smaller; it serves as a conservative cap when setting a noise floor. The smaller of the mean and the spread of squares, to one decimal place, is 7.2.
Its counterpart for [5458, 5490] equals 7.7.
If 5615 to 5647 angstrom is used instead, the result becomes 6.8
